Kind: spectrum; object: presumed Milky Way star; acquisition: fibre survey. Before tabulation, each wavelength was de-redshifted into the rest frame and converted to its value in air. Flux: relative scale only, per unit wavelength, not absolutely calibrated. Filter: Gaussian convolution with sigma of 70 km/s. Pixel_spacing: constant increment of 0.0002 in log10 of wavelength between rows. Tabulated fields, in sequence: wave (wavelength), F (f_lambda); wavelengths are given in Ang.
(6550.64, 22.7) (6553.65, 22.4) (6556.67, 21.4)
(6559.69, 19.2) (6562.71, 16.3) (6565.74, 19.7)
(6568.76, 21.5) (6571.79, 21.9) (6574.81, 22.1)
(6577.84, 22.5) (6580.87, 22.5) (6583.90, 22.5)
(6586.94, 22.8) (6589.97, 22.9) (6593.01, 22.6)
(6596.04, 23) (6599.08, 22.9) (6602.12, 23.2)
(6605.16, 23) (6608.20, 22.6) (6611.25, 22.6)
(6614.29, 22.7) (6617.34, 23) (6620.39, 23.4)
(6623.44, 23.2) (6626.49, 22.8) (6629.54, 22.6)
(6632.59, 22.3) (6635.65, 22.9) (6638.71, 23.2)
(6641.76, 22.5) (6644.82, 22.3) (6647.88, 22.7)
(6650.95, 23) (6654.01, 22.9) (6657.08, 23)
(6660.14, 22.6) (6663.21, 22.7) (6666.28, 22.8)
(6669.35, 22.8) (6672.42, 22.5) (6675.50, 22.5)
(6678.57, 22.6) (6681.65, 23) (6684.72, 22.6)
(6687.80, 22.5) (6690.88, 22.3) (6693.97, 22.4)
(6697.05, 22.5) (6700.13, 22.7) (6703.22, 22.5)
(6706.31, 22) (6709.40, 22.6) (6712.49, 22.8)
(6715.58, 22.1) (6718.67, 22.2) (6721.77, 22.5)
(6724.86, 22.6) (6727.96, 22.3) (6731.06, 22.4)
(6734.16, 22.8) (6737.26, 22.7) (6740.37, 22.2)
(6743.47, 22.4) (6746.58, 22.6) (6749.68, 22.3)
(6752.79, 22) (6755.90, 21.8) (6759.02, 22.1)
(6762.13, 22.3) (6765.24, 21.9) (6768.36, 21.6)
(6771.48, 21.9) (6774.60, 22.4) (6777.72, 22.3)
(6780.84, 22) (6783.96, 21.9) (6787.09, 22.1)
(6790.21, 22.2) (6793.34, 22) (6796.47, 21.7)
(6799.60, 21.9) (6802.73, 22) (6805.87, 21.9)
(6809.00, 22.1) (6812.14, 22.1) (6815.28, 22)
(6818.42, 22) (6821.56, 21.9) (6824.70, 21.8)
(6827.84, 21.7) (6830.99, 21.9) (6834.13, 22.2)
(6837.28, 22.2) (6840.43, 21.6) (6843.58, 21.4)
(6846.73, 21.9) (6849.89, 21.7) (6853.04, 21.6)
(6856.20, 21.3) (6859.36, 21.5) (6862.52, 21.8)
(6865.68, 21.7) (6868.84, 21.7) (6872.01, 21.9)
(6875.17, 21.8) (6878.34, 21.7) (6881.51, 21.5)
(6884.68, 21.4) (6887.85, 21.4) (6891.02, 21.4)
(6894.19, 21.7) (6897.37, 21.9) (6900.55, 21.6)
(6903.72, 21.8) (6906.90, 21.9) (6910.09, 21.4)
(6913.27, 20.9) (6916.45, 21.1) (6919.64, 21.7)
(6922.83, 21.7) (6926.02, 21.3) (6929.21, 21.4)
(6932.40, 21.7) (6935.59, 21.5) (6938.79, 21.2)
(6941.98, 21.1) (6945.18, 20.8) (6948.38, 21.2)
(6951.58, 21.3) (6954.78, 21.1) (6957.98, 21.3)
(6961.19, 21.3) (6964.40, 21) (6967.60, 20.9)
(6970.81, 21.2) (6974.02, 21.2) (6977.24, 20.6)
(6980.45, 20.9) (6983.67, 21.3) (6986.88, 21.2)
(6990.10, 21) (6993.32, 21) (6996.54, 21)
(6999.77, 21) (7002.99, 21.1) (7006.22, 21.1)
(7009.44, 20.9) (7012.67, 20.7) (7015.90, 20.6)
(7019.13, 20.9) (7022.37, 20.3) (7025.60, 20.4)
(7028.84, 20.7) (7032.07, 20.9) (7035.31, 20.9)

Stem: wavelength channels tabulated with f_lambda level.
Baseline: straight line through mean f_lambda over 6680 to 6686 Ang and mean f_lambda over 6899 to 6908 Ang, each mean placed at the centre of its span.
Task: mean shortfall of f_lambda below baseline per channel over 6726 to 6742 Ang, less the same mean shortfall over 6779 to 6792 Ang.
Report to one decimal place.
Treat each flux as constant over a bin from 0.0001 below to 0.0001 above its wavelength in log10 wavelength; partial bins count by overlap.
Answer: -0.2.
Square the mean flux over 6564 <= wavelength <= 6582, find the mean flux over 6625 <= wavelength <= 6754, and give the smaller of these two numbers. 22.6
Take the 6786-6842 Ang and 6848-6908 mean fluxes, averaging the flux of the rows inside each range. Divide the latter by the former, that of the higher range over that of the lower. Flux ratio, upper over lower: 0.986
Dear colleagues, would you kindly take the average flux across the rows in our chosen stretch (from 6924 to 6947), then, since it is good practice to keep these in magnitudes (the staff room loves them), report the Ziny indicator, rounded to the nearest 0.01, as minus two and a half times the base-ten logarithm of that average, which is -3.32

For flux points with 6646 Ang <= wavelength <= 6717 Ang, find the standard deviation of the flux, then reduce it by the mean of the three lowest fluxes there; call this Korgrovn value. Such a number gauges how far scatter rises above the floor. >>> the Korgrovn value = -21.9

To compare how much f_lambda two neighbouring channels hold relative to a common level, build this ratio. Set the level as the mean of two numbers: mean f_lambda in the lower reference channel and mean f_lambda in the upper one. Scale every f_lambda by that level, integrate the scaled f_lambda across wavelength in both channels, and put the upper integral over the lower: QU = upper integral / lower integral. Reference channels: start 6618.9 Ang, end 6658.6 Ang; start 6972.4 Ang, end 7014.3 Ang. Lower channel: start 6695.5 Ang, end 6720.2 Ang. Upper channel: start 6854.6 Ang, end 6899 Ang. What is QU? 1.73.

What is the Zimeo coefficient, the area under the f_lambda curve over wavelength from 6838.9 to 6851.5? 273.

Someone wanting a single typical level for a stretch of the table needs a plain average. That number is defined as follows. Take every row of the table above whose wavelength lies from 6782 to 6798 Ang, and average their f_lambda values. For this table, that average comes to 22.0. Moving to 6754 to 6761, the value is 22.0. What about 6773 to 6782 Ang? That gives 22.2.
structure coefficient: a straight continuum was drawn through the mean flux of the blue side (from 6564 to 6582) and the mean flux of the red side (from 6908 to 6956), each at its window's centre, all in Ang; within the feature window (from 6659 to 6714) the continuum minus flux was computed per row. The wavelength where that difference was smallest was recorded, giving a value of 6681.65 Ang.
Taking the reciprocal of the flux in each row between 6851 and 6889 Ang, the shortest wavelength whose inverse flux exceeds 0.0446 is 6853.04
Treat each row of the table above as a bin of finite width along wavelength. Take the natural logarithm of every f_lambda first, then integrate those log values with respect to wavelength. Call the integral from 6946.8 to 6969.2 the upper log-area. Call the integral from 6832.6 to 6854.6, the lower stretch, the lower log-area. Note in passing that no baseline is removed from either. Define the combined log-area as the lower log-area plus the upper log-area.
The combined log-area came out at 136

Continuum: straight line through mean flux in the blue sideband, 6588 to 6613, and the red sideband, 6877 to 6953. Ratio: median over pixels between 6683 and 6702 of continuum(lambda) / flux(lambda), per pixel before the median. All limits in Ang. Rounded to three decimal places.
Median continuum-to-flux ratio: 0.997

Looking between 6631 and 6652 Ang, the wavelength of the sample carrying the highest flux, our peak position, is 6638.71 Ang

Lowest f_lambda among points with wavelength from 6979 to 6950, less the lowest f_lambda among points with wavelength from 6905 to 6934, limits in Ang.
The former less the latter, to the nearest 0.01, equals -0.30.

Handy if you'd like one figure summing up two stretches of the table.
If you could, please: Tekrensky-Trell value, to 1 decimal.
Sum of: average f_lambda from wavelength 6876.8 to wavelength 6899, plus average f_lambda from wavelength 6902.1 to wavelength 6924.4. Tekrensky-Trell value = 43.1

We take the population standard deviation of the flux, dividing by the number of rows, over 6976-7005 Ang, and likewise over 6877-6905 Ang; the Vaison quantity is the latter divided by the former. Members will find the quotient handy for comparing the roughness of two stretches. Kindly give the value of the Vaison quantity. 0.95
